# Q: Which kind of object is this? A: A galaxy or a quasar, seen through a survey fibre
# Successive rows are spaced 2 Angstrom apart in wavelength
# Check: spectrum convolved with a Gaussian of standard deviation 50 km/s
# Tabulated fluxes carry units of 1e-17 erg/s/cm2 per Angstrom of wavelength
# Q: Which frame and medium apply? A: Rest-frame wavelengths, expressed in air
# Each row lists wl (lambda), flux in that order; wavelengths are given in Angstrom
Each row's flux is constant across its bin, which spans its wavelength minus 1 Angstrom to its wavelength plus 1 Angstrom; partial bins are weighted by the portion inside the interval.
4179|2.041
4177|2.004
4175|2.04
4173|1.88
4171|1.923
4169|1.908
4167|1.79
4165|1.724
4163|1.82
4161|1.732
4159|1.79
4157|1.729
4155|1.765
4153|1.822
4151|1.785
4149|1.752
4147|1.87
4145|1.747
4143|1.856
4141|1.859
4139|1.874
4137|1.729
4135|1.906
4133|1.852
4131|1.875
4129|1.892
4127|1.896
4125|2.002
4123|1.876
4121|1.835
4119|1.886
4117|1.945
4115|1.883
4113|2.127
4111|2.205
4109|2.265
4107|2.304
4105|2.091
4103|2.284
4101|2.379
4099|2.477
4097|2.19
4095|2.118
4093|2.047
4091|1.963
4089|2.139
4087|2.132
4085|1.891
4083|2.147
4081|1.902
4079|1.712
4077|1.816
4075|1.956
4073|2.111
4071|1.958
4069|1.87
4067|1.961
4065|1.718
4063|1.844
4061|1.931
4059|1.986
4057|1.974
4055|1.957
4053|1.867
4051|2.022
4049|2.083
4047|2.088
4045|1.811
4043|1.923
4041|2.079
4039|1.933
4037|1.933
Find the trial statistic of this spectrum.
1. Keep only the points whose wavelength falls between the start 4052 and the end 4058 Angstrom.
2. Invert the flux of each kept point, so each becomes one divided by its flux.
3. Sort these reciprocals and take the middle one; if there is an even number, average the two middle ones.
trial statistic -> 0.511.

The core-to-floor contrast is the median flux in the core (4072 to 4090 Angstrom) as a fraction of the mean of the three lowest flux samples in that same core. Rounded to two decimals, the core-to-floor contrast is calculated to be 1.08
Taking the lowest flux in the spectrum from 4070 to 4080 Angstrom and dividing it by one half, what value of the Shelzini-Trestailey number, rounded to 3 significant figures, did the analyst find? 3.42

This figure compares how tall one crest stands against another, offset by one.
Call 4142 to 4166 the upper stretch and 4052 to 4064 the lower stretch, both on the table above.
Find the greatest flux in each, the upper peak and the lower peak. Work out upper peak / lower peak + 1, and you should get 1.94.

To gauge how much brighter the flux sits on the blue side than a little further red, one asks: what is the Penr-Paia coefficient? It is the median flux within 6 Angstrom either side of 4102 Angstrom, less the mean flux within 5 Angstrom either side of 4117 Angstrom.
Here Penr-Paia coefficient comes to 0.36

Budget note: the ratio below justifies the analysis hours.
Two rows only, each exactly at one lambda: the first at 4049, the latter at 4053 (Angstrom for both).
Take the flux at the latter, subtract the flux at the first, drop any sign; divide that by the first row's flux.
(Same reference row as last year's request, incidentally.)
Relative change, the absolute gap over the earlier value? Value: 0.10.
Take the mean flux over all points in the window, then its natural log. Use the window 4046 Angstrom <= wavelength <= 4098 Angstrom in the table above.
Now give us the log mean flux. 0.681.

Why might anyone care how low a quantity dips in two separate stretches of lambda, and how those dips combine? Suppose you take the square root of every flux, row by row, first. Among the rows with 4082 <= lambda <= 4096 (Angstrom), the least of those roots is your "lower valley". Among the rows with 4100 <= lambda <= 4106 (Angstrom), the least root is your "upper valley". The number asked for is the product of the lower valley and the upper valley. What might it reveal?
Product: 1.99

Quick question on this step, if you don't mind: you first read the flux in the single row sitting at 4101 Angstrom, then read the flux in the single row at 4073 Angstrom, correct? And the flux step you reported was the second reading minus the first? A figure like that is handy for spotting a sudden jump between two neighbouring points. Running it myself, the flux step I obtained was -0.3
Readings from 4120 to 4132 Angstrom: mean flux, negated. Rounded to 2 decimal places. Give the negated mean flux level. -1.90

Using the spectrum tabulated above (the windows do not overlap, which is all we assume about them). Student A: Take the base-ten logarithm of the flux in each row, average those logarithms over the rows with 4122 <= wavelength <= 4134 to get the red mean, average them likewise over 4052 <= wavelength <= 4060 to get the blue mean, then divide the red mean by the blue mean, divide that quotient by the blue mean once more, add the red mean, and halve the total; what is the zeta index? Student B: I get 1.81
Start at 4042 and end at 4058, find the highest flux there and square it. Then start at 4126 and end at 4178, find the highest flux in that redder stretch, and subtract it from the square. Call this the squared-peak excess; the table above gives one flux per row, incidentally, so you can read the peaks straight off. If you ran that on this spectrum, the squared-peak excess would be 2.3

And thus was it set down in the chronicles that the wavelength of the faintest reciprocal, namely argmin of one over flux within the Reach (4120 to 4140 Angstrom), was 4125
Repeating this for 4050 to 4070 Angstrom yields 4051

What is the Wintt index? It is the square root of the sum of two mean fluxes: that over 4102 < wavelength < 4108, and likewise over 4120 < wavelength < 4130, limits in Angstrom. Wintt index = 2.03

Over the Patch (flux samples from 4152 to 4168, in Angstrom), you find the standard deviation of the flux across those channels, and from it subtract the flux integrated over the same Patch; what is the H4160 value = -28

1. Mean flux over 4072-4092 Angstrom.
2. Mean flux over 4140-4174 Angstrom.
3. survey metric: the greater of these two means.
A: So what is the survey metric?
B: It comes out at 1.98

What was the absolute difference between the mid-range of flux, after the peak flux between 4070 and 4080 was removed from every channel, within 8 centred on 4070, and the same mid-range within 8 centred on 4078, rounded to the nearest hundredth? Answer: 0.16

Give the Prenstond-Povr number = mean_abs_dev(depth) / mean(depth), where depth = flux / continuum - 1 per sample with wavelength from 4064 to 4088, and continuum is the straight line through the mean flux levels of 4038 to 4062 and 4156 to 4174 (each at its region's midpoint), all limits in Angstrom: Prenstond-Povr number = -33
